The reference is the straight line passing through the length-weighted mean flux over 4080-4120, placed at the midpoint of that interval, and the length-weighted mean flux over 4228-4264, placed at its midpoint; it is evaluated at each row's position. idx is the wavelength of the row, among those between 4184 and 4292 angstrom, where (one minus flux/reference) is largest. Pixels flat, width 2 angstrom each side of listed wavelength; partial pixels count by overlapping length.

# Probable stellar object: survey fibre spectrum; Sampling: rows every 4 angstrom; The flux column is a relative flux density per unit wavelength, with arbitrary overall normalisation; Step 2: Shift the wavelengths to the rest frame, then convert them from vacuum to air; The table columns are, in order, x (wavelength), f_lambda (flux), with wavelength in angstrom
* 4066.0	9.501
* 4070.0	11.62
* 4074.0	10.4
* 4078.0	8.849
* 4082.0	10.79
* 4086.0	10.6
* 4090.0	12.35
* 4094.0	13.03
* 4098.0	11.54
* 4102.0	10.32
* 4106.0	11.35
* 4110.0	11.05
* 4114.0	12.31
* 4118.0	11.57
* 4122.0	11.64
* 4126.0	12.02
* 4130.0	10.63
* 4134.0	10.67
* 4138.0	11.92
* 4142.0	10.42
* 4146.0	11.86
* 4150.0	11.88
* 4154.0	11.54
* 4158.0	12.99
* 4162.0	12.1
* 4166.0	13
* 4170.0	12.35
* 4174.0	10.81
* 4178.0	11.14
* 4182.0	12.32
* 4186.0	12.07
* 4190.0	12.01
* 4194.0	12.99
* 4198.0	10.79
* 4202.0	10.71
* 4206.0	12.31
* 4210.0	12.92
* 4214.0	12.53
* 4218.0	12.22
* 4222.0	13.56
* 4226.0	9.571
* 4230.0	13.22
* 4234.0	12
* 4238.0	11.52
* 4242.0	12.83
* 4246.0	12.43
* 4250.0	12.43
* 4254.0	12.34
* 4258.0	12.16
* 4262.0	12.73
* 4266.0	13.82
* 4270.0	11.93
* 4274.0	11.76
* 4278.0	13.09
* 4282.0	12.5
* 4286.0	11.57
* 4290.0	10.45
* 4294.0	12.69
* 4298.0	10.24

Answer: 4226.0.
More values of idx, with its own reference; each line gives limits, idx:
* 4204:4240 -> 4226.0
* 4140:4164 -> 4142.0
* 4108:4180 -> 4142.0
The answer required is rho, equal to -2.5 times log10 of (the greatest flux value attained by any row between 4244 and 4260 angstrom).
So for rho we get -2.74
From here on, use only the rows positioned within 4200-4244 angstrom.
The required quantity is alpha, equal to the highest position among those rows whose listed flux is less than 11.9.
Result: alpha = 4238.0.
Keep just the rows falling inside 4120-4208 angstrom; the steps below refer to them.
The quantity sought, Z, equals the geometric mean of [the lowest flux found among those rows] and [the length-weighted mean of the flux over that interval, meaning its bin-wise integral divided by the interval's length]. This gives 11.1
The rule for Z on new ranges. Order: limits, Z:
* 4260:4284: 12.2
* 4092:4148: 10.9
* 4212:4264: 10.8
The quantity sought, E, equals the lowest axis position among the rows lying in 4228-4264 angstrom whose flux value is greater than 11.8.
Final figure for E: 4230.0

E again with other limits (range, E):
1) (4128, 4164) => 4138.0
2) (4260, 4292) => 4262.0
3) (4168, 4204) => 4170.0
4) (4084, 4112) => 4090.0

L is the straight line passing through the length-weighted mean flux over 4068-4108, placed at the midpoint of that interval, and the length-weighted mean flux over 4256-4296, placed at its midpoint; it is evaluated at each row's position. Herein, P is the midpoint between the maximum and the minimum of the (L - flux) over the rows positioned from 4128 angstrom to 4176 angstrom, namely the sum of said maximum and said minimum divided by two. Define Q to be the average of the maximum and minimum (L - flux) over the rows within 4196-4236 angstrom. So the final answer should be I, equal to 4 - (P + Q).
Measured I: 3.9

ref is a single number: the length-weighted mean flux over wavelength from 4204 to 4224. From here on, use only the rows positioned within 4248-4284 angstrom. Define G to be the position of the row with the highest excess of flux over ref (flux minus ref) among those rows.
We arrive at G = 4266.0 angstrom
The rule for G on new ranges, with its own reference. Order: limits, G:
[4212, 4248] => 4222.0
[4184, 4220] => 4194.0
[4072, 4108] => 4094.0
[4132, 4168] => 4166.0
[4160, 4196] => 4166.0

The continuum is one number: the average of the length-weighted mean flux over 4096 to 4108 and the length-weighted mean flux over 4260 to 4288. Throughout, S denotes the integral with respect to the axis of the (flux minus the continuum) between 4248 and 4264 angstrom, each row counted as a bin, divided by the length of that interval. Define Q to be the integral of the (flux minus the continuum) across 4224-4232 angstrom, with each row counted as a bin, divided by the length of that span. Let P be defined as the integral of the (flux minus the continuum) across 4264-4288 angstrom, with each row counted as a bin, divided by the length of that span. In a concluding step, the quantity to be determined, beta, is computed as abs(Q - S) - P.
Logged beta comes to 0.4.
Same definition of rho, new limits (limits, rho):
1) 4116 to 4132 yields -2.70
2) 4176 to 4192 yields -2.73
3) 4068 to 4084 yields -2.66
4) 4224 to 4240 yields -2.80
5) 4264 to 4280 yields -2.85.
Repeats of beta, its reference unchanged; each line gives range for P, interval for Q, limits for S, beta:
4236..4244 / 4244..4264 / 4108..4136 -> 0.6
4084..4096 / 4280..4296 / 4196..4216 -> -0.2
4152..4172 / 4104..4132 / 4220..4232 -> 0.0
